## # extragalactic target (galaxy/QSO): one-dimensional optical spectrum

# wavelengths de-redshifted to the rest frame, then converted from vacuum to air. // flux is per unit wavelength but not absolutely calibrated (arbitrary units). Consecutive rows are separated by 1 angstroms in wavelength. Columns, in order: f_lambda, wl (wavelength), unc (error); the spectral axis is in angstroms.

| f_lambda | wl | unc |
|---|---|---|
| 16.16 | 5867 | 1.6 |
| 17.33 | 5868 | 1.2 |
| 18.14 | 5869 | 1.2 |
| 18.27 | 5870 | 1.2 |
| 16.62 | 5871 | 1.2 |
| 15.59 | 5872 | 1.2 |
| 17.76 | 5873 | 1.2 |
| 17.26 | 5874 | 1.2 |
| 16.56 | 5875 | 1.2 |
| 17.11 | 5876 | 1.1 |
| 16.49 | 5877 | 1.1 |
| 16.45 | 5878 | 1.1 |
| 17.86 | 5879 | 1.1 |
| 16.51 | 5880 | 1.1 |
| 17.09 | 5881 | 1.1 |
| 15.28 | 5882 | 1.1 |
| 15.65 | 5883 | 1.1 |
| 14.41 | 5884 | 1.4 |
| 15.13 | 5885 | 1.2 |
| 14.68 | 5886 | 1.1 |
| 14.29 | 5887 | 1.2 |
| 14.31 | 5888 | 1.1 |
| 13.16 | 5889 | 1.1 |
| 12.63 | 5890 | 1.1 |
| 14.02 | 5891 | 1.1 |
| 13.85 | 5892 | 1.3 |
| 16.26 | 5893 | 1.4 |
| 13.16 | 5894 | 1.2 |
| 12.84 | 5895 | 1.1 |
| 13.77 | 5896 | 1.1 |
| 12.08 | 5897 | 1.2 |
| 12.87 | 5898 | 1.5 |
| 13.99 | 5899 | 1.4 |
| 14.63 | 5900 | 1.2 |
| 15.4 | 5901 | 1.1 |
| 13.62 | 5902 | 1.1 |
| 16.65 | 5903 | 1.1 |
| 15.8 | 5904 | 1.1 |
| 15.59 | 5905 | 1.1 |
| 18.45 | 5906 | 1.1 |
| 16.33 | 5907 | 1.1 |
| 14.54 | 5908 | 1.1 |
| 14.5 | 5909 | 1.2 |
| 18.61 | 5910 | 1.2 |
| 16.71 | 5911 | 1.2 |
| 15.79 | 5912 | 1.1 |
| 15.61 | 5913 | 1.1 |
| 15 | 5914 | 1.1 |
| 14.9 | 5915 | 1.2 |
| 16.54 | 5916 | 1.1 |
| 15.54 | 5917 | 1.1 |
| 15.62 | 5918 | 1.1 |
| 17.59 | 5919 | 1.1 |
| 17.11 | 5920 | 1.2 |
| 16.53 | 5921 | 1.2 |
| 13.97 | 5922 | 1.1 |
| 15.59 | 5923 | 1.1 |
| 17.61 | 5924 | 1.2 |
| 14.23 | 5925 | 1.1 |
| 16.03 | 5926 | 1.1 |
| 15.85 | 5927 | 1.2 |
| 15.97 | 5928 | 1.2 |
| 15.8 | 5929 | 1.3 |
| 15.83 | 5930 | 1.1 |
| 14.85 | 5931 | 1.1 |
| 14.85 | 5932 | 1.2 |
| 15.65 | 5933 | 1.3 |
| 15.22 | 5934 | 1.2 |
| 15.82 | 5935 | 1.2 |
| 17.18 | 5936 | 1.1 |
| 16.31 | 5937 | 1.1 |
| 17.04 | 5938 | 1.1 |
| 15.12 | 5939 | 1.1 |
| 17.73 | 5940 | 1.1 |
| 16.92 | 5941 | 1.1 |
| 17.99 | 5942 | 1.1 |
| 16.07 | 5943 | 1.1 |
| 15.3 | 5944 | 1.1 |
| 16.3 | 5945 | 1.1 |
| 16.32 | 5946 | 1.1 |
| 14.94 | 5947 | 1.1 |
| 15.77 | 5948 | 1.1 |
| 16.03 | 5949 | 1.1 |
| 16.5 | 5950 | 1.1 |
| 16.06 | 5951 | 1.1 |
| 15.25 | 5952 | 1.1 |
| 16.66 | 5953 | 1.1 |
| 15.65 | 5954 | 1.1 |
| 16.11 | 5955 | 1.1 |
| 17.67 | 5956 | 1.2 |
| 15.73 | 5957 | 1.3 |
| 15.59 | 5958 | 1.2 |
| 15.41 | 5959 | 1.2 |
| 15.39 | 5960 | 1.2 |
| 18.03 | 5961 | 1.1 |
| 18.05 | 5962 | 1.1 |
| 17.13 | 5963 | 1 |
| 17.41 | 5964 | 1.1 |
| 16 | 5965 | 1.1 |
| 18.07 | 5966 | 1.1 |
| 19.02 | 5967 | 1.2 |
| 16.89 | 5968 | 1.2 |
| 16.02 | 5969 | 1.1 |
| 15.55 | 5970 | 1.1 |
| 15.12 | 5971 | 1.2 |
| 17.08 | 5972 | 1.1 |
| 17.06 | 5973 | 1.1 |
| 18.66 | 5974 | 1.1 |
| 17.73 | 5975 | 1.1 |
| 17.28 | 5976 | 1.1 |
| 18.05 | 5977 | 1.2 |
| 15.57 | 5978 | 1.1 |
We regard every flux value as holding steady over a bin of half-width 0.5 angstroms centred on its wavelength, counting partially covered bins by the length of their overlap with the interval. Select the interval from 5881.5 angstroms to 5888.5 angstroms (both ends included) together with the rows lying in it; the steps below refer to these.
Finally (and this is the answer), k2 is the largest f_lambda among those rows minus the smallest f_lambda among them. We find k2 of 1.4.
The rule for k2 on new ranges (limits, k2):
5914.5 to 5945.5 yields 4.0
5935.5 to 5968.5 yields 4.1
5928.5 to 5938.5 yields 2.3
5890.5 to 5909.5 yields 6.4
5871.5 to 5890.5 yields 5.2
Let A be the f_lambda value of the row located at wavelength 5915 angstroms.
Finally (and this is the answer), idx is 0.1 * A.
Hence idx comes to 1.49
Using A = 14.9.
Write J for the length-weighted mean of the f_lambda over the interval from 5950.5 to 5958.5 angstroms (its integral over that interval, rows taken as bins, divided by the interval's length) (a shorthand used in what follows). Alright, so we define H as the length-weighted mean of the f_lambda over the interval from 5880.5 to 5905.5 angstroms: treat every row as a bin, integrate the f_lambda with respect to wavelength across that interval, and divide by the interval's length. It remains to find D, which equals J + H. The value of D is 30.5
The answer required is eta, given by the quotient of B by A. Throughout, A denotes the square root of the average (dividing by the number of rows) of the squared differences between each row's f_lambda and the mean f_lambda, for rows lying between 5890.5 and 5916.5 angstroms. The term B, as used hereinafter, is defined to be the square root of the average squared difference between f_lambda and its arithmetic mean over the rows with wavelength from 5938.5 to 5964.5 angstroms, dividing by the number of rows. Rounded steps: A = 1.60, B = 1.0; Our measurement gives 0.6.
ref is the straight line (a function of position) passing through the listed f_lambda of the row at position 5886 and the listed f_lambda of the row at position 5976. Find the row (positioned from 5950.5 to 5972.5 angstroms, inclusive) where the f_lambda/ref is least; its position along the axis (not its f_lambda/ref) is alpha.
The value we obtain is 5971 angstroms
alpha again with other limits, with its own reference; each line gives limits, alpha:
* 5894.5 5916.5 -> 5897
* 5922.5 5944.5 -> 5925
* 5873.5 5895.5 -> 5890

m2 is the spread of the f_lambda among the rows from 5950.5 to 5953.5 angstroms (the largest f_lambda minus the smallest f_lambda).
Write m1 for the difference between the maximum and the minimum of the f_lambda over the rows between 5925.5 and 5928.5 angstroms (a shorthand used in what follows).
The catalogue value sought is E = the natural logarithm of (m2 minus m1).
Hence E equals 0.2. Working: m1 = 0.2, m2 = 1.4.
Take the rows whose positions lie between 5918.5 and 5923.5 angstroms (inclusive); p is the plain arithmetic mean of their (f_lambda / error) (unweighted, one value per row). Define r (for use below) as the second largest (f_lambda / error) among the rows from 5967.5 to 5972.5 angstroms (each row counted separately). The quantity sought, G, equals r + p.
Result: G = 28.7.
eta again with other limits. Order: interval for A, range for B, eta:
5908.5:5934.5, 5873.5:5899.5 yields 1.5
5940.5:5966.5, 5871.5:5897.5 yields 1.7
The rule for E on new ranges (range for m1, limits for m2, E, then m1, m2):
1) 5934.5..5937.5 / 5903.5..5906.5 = 0.4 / 1.4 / 2.9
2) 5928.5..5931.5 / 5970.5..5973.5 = 0.0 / 1.0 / 2.0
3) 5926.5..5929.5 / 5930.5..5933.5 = -0.5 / 0.2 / 0.8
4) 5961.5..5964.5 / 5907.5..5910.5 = 1.2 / 0.9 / 4.1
